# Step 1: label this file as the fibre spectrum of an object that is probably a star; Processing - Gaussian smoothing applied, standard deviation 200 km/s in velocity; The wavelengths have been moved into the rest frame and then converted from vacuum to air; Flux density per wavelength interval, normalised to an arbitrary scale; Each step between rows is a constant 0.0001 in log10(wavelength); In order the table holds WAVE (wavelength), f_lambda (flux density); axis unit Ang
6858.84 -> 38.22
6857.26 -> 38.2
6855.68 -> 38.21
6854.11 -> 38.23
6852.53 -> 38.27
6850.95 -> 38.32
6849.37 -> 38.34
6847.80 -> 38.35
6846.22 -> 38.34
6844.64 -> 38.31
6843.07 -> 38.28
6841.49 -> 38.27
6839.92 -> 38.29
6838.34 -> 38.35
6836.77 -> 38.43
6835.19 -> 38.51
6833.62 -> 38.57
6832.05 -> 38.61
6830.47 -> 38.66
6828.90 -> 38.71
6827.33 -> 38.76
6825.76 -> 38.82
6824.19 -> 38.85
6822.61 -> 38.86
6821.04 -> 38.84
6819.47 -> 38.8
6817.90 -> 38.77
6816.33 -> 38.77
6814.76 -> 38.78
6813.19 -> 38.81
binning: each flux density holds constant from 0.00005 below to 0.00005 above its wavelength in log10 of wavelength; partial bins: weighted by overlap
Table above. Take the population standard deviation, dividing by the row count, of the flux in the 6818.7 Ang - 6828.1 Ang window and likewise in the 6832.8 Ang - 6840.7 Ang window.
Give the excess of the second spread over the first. 0.07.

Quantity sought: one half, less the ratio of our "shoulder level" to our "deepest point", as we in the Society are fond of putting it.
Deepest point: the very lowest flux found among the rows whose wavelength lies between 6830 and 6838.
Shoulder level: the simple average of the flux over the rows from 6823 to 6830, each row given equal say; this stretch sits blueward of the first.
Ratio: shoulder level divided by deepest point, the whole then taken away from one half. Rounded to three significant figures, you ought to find -0.509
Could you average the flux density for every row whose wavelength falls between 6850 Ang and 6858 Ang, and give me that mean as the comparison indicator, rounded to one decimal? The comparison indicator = 38.2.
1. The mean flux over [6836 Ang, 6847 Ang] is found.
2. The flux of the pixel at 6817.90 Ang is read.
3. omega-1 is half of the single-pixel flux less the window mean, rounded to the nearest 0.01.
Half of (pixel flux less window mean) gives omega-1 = 0.22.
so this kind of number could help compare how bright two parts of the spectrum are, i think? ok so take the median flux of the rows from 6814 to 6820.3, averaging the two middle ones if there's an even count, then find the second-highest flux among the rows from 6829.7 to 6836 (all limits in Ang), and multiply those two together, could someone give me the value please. 1497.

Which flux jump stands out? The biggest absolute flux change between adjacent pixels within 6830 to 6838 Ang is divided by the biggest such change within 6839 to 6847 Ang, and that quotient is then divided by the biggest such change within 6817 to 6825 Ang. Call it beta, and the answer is 67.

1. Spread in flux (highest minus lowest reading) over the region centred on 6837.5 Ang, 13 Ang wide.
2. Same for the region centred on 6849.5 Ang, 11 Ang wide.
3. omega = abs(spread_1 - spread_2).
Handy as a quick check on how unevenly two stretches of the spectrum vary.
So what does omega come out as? 0.22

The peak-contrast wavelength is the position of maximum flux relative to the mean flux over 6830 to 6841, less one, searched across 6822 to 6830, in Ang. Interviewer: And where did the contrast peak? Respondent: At 6822.61 Ang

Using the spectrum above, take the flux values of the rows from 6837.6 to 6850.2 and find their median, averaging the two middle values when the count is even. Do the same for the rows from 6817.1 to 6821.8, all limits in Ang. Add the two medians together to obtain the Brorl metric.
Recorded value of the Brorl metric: 77.1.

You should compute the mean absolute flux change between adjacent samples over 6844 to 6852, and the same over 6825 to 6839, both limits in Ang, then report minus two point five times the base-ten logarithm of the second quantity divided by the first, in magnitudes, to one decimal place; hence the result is -1.3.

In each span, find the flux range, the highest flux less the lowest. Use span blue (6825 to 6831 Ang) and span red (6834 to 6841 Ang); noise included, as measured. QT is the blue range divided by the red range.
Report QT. 0.73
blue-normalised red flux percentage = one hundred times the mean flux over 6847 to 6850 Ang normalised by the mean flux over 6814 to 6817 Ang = 99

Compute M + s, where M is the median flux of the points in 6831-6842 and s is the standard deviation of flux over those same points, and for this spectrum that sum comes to 38.6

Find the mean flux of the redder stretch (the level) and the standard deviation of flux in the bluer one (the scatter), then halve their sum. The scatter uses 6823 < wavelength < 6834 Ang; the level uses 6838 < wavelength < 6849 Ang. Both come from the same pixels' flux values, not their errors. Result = 19.21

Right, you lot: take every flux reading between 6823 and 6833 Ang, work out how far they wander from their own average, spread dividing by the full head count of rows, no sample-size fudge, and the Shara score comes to 0.08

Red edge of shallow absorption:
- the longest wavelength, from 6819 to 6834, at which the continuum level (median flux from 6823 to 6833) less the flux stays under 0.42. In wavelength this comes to 6833.62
